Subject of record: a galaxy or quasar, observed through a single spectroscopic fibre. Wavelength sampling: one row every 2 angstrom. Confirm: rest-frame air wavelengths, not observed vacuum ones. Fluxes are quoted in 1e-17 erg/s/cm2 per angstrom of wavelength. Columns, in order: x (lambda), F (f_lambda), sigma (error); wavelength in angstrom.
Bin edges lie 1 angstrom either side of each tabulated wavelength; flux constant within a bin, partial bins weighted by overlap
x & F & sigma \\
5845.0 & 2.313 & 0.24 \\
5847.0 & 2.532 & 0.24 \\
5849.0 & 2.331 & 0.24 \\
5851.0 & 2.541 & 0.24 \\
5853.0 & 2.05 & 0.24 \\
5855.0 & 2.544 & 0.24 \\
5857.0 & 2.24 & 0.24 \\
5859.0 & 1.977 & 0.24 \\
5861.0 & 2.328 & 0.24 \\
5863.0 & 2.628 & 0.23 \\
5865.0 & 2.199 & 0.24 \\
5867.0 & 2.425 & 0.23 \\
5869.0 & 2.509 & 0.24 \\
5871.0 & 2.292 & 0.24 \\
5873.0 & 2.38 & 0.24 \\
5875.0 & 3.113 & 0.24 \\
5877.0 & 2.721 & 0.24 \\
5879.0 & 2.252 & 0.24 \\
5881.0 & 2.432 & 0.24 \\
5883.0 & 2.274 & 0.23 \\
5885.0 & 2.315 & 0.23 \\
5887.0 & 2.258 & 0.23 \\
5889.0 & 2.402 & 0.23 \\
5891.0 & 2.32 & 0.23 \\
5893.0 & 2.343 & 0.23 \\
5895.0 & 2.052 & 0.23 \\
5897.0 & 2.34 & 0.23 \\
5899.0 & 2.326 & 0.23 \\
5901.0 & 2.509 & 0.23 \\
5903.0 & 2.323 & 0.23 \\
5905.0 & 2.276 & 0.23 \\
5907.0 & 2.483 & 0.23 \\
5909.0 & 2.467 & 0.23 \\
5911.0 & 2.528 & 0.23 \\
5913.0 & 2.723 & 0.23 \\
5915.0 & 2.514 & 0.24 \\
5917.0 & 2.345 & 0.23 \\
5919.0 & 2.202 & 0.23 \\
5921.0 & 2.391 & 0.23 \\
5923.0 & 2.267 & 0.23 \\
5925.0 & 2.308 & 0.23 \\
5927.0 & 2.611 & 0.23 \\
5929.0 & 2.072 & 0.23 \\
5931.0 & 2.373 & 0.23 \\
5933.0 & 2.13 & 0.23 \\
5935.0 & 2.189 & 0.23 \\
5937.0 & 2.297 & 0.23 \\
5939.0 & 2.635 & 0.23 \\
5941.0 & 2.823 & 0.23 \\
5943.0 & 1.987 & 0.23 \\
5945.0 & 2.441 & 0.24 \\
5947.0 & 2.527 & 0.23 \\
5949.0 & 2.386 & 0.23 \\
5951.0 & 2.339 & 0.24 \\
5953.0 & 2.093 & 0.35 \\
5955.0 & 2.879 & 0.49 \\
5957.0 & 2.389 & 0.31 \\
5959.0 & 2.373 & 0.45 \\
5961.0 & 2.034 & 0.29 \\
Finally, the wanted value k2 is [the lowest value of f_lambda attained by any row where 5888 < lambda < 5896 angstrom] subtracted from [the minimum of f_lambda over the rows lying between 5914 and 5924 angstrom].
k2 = 0.15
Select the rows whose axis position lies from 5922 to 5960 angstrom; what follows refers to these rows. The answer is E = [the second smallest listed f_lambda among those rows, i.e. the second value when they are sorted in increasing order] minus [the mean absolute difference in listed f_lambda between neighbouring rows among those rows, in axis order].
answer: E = 1.78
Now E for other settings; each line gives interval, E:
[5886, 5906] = 2.12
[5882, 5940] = 1.91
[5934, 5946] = 1.80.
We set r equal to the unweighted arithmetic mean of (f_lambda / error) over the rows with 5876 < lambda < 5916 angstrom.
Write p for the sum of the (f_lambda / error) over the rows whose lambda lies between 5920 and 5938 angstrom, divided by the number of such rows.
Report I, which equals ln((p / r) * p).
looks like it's 2.27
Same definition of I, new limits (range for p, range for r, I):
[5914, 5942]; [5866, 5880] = 2.30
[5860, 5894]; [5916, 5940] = 2.35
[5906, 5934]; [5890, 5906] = 2.37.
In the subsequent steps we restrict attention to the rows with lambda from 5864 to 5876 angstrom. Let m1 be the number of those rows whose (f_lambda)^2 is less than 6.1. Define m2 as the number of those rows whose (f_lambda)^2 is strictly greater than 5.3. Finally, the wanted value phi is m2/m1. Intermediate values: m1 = 4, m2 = 4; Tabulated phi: 1.0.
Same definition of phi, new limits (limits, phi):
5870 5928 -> 1.0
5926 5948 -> 0.9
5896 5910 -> 1.2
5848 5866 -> 0.8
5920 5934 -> 0.7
